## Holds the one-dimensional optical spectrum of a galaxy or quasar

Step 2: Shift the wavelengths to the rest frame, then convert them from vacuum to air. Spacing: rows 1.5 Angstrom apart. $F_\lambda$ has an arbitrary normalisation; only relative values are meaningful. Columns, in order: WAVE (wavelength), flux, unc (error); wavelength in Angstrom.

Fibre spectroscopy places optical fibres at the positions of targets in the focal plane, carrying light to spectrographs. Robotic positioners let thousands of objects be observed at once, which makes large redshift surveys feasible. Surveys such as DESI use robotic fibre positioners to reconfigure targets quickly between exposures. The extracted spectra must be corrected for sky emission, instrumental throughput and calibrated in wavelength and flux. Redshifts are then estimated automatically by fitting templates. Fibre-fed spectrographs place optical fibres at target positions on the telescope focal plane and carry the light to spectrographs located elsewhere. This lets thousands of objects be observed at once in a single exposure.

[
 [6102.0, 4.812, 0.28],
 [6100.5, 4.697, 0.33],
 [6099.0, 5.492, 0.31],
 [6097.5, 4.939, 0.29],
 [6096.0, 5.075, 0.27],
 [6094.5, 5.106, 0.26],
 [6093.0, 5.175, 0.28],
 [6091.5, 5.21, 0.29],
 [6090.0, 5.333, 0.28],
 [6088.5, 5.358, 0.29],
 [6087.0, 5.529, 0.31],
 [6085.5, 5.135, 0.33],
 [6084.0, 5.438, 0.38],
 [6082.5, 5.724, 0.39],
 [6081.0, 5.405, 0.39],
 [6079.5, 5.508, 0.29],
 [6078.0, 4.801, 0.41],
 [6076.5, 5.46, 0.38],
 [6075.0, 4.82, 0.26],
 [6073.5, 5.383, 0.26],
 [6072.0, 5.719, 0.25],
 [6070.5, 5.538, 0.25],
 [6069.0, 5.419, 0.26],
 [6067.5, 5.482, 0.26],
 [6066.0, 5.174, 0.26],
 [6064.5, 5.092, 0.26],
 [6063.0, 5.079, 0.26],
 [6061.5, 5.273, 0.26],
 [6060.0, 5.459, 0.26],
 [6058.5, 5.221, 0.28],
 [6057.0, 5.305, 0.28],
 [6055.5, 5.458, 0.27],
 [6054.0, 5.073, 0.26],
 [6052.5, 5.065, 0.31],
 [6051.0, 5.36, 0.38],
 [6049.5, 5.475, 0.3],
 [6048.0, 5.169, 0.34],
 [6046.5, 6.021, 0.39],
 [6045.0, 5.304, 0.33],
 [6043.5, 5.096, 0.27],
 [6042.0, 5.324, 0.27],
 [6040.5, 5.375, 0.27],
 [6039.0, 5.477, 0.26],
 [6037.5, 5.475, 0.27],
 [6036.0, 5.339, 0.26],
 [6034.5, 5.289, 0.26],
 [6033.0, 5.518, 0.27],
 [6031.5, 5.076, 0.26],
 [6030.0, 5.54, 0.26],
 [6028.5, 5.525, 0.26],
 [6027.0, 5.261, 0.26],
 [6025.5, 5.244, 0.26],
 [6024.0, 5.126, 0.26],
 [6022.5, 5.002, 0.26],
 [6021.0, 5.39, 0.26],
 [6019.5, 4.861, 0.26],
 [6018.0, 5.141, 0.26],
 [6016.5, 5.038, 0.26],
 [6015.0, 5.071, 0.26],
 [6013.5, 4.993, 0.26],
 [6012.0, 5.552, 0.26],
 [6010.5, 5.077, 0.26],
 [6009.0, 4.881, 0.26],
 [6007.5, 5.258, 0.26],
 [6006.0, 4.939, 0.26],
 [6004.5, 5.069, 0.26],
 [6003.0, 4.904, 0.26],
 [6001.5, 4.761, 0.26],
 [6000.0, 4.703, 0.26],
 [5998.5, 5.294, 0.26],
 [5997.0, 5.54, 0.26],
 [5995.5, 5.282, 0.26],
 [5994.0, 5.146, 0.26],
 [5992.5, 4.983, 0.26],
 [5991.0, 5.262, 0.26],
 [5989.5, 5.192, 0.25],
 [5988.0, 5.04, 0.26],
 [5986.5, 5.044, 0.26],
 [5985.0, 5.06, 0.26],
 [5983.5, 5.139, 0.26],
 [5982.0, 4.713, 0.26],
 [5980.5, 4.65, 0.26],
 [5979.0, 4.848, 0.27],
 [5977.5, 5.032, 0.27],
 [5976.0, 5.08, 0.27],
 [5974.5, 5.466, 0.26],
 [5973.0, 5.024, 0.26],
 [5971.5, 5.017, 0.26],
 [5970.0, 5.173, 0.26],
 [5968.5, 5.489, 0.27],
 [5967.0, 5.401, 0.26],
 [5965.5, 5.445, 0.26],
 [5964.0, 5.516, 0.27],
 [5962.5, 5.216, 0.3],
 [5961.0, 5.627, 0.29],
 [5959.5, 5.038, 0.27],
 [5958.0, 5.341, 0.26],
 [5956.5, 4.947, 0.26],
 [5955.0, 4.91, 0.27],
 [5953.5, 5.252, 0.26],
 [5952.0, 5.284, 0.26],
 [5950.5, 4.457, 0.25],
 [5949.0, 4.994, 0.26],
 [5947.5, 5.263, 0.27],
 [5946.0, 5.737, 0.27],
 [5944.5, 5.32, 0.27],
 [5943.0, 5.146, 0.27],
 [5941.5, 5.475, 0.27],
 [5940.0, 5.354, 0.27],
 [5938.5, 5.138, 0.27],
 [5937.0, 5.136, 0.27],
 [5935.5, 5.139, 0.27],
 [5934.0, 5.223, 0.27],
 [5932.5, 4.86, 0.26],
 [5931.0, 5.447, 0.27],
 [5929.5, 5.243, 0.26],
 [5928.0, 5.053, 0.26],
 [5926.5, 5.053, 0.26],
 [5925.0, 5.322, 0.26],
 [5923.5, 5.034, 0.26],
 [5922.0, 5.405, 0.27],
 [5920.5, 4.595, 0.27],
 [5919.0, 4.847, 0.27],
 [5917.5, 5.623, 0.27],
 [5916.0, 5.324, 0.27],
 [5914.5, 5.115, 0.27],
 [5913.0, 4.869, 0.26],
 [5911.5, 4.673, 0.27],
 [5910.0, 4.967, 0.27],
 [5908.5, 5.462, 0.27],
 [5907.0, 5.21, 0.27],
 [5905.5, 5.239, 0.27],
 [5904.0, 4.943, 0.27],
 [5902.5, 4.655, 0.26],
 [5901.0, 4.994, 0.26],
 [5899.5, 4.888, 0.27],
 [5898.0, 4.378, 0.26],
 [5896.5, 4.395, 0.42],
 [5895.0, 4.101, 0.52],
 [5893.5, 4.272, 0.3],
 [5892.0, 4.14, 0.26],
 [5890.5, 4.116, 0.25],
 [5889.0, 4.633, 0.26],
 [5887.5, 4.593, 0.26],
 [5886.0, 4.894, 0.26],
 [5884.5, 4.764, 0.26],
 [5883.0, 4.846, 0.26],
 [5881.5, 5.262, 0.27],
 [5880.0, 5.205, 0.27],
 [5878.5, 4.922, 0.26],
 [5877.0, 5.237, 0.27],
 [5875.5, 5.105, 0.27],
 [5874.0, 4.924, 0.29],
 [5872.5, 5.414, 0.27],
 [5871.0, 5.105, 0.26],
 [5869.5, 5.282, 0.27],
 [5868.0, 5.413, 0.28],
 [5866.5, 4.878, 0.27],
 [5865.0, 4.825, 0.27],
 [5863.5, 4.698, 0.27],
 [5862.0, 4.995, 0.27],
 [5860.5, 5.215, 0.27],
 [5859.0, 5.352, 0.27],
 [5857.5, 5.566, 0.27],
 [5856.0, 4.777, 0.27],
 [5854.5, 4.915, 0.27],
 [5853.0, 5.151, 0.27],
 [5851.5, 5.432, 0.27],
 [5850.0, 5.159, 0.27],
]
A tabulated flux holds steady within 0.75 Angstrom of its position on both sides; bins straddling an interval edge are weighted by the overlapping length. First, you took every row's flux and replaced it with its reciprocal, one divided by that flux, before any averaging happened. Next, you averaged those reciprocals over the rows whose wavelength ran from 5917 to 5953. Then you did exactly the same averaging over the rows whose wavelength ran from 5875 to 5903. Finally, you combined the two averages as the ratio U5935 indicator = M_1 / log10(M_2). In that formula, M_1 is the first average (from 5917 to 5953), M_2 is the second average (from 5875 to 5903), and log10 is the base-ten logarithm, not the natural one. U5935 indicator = -0.290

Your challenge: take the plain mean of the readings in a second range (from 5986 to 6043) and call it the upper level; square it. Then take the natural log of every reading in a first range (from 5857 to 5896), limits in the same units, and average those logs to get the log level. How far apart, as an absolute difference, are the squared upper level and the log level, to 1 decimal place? 25.3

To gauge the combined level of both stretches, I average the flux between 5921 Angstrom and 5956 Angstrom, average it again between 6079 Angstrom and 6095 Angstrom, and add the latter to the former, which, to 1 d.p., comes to 10.5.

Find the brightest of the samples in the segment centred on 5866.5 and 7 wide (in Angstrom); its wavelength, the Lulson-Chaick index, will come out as 5868.0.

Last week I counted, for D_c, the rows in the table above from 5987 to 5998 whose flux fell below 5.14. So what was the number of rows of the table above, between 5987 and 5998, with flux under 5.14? 2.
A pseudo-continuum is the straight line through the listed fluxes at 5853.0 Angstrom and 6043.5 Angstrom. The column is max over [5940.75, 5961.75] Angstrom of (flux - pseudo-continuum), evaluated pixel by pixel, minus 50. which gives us -49.4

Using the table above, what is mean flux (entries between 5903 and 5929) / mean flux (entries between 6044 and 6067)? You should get 0.962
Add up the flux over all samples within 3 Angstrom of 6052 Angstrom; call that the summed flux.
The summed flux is 21.0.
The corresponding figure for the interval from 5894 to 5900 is 17.8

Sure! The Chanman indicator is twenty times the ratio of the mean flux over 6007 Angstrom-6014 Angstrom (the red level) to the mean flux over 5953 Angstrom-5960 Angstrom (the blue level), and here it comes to 20.2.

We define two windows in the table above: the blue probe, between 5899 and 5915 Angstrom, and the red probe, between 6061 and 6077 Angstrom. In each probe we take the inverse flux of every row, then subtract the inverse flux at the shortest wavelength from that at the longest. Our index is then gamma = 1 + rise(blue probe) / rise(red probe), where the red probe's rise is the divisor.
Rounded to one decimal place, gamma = 2.4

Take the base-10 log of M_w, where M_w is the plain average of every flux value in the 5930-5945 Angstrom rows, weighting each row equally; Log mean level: 0.718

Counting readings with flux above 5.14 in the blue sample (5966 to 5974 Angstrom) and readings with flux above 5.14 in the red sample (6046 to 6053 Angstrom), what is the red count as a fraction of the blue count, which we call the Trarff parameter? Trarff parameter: 1.3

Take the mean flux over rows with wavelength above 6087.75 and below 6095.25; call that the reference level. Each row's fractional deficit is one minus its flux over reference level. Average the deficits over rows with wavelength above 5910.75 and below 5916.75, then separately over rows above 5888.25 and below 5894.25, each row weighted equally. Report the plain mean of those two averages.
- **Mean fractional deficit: 0.11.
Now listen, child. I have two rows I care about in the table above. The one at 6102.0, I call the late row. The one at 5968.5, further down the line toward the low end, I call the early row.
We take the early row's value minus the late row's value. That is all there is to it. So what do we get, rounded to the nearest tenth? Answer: 0.7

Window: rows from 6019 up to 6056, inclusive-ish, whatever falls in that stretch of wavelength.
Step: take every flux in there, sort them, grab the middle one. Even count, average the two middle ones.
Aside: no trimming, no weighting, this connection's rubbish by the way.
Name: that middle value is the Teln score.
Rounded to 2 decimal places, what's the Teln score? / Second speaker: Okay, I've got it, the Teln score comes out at 5.32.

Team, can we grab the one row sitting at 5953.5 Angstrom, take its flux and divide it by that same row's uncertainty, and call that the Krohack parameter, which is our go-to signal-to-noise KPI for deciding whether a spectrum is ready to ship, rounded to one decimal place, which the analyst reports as 20.2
